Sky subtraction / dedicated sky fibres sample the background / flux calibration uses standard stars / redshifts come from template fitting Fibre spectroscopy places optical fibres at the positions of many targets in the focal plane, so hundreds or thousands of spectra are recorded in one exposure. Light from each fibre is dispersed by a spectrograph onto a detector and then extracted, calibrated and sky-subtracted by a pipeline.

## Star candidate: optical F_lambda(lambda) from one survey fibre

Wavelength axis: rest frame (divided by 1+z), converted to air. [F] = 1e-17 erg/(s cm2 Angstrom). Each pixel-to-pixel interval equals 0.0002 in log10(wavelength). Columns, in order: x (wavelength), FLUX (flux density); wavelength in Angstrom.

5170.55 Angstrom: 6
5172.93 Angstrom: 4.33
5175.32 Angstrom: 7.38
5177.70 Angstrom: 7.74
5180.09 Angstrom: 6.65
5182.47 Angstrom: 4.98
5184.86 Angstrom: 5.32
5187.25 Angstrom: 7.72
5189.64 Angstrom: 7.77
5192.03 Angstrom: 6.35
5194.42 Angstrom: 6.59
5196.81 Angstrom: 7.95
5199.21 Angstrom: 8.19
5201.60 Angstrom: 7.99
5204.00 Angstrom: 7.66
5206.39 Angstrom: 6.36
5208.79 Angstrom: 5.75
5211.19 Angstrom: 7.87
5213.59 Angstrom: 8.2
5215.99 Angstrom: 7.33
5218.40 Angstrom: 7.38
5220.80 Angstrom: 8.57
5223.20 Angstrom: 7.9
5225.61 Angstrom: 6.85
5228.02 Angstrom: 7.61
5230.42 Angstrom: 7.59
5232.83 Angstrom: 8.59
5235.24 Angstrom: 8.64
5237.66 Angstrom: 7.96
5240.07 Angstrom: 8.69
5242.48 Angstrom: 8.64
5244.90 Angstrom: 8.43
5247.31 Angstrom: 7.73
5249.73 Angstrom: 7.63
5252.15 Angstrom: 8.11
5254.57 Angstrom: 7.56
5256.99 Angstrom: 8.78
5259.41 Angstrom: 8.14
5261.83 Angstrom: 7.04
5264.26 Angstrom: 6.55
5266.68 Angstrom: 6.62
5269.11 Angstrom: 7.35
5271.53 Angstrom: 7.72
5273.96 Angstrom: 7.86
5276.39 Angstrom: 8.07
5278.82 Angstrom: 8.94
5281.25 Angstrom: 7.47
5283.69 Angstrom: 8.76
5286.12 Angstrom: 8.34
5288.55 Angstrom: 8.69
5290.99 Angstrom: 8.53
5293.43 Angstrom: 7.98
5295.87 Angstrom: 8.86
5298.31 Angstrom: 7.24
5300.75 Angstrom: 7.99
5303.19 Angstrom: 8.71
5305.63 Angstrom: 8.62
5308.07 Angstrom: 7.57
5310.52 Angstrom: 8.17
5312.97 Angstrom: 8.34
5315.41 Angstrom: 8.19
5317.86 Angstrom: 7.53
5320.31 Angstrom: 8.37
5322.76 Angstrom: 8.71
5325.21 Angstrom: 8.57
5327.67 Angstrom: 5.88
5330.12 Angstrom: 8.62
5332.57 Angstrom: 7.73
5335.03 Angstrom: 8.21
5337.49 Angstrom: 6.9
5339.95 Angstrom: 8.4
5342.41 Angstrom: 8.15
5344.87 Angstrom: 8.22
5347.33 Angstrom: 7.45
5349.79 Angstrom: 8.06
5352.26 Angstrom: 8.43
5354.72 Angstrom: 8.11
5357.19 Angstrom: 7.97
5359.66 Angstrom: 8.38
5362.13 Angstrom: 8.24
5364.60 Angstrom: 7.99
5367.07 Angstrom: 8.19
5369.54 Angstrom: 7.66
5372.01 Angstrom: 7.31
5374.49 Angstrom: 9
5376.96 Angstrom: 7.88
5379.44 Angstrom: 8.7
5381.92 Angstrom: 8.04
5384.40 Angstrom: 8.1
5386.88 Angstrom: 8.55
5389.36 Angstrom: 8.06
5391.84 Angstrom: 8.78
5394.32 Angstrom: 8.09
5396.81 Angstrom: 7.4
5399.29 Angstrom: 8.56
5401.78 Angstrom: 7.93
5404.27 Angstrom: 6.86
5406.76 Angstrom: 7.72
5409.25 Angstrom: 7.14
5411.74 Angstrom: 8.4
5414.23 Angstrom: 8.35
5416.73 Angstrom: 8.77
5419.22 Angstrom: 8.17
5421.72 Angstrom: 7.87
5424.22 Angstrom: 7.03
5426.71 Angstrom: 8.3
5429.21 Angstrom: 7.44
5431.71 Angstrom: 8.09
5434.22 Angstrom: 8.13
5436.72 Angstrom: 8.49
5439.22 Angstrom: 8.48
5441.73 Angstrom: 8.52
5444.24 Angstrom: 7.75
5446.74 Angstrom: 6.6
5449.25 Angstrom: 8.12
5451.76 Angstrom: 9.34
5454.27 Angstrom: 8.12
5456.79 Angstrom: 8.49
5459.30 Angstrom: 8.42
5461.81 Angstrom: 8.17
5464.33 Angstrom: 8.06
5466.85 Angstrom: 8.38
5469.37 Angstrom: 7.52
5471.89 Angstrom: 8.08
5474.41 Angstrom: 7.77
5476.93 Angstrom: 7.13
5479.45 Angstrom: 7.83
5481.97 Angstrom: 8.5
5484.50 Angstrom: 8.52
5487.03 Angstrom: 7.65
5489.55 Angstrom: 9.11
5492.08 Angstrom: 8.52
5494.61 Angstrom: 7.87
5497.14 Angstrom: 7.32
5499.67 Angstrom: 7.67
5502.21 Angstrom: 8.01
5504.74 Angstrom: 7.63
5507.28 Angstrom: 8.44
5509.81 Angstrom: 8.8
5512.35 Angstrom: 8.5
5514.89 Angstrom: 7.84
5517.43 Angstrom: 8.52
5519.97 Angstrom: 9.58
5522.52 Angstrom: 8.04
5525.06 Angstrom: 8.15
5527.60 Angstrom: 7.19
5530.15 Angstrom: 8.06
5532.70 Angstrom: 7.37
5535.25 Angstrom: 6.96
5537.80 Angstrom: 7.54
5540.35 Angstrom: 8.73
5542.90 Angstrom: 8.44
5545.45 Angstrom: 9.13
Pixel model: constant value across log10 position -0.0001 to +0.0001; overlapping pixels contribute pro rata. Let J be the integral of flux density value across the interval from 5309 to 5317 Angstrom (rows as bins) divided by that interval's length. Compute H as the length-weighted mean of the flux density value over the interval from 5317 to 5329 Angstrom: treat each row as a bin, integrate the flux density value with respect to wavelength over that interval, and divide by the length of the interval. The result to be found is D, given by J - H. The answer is 0.35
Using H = 7.8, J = 8.17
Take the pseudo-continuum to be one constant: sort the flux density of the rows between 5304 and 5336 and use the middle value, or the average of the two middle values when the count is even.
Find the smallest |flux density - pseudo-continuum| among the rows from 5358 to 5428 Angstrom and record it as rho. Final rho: 0.020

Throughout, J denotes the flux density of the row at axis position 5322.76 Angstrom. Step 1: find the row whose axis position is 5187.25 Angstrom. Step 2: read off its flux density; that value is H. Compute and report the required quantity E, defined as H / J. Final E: 0.89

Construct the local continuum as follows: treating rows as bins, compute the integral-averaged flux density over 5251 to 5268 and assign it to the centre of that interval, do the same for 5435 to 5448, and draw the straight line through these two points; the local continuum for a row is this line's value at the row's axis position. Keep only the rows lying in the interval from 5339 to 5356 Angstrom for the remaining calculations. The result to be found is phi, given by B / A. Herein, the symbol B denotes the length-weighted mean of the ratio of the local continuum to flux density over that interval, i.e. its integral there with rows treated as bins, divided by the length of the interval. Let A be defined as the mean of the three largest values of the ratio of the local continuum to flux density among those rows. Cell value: 0.970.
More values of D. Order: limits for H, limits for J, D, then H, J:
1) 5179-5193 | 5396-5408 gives 1.24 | 6.5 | 7.70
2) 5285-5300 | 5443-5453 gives -0.31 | 8.3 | 7.96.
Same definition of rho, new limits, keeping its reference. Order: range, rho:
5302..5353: 0.000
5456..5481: 0.040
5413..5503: 0.040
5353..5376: 0.020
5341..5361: 0.010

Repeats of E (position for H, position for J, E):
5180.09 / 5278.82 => 0.74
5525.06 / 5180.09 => 1.23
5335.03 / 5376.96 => 1.04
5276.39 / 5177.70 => 1.04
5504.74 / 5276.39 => 0.95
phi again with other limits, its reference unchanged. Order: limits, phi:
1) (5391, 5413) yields 0.912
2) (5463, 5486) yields 0.939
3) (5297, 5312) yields 0.946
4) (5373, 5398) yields 0.944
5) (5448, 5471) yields 0.954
